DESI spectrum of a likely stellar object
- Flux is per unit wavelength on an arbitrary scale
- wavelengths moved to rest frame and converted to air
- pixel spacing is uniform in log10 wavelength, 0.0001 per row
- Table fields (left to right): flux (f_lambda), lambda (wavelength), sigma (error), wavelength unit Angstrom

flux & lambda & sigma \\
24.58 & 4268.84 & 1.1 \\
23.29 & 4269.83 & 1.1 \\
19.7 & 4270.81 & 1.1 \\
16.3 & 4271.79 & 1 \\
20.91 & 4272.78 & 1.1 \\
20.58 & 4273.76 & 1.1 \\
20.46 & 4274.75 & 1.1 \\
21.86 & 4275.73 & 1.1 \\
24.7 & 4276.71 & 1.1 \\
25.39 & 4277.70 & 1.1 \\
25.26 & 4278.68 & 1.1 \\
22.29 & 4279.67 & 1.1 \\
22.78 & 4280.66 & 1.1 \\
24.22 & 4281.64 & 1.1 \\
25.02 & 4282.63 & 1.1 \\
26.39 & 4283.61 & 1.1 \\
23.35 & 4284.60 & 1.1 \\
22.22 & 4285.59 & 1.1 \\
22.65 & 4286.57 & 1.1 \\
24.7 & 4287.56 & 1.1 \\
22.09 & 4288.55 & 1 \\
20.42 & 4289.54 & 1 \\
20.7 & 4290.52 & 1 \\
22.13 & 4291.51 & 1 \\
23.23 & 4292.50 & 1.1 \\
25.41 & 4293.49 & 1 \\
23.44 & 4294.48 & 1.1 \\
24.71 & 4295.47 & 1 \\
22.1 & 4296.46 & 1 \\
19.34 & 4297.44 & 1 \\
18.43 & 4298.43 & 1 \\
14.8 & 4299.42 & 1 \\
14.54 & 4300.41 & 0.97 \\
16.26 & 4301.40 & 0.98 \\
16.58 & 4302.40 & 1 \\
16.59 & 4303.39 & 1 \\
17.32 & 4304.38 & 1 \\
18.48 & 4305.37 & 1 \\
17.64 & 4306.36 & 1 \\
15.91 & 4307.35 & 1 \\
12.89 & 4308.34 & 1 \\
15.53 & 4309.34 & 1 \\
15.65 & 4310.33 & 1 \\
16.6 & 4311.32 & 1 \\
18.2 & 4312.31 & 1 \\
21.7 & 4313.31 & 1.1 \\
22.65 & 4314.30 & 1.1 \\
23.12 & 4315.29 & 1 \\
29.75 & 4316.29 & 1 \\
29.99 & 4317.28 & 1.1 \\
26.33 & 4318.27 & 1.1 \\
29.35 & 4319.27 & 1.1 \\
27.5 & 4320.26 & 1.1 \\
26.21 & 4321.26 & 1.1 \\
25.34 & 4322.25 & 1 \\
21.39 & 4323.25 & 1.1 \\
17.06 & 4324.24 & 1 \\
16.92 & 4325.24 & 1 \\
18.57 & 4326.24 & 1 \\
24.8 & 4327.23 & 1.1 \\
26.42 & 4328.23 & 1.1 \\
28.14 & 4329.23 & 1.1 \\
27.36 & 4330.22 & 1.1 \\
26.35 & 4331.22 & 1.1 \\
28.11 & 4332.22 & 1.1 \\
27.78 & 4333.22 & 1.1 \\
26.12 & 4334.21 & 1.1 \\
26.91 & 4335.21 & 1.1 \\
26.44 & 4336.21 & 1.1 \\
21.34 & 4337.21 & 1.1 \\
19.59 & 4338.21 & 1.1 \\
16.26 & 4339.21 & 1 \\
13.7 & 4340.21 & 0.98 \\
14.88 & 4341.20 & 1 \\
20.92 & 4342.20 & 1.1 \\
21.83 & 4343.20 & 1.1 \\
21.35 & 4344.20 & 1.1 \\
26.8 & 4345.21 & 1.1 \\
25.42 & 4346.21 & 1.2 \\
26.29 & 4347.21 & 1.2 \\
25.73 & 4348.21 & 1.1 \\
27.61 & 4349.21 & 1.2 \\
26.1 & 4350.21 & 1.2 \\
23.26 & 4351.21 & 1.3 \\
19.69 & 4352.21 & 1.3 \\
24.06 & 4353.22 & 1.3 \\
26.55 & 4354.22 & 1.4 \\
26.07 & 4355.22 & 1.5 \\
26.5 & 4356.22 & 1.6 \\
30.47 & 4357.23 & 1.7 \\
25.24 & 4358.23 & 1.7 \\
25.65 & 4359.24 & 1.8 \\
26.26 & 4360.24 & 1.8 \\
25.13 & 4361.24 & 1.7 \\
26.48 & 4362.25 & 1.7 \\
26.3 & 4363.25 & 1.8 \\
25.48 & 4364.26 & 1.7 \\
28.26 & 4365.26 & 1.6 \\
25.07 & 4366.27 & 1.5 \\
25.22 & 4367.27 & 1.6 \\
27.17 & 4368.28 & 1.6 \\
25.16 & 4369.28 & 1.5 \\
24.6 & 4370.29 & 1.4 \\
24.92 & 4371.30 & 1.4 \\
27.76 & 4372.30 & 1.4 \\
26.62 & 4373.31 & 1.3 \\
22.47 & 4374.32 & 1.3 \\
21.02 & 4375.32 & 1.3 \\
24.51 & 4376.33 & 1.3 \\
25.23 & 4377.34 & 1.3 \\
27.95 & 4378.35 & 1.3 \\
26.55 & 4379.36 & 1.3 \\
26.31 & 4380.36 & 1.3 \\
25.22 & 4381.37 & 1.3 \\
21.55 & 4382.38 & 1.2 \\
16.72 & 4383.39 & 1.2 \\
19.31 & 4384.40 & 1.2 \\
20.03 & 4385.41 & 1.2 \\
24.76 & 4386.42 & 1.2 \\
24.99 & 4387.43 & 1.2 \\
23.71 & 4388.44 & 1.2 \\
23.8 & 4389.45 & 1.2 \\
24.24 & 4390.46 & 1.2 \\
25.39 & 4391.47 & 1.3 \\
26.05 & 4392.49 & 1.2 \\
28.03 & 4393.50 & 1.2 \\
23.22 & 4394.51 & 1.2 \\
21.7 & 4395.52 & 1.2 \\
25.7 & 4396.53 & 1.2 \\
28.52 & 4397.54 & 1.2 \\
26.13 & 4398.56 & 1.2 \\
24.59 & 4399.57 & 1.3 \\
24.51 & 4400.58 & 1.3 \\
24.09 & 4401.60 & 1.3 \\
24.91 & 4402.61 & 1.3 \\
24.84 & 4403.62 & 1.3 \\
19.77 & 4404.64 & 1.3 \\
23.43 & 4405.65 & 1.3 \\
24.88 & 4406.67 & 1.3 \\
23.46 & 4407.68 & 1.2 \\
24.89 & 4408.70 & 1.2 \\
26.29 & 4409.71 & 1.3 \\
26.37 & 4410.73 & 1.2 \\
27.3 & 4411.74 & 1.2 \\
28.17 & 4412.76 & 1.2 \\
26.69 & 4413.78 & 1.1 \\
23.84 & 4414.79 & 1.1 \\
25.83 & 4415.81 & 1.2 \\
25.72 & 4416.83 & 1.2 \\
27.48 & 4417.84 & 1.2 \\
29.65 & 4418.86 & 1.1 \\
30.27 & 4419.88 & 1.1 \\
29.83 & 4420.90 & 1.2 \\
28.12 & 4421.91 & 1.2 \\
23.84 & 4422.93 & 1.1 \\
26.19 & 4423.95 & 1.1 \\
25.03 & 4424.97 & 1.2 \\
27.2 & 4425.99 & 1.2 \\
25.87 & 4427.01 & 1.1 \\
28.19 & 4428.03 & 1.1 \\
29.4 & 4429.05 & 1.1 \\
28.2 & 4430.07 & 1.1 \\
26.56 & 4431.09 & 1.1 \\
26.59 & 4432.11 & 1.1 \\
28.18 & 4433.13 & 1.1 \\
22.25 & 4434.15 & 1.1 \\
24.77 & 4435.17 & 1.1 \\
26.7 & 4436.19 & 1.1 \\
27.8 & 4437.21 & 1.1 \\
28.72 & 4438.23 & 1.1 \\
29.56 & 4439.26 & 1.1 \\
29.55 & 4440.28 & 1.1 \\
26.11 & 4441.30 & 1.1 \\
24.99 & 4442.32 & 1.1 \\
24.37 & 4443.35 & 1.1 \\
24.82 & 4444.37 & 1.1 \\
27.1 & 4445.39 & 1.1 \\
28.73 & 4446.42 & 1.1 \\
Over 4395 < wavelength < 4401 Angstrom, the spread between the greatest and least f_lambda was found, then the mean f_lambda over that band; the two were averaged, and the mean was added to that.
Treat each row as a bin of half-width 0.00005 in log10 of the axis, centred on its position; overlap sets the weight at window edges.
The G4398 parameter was 41.2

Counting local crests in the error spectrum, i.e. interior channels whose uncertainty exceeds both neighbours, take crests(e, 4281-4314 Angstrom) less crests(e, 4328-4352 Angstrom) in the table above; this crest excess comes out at 2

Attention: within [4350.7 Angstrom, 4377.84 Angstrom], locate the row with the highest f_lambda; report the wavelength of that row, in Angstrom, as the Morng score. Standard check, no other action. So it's 4357.23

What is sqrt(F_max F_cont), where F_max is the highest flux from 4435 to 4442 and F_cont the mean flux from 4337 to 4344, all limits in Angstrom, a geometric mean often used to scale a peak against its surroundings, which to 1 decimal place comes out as 23.3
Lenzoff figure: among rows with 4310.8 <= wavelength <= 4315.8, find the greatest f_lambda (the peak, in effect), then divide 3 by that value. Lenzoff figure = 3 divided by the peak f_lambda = 0.130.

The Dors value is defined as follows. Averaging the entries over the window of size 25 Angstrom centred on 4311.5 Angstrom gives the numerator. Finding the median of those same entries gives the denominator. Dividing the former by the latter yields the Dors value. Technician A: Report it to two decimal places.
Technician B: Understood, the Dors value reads 1.12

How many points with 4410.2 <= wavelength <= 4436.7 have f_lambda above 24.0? 23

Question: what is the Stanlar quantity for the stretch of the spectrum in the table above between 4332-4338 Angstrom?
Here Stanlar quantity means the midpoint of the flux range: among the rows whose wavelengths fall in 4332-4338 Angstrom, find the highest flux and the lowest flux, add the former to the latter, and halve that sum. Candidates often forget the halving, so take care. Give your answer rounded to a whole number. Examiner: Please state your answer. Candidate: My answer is 25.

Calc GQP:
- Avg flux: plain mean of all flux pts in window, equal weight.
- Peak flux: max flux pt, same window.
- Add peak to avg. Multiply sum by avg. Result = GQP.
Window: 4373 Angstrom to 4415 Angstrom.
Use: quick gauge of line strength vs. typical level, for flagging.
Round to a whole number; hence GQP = 1297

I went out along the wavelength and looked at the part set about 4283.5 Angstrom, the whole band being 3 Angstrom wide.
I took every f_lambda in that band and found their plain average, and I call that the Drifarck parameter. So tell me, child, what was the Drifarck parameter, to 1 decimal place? 24.9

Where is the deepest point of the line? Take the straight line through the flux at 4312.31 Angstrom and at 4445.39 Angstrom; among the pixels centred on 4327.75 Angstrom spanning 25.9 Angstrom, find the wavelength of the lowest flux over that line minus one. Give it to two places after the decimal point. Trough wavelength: 4340.21 Angstrom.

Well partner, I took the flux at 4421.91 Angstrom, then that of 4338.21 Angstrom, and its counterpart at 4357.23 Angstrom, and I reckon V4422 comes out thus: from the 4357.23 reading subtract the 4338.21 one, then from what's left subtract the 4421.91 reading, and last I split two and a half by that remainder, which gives -0.145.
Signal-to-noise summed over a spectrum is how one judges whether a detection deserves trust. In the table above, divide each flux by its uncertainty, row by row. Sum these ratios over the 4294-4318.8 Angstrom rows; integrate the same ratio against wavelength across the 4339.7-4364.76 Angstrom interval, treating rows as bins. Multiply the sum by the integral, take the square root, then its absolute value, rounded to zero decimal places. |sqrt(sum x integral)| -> 464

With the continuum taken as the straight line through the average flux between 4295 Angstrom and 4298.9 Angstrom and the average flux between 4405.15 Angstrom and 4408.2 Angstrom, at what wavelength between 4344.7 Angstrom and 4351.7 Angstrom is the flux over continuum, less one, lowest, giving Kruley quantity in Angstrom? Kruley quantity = 4351.21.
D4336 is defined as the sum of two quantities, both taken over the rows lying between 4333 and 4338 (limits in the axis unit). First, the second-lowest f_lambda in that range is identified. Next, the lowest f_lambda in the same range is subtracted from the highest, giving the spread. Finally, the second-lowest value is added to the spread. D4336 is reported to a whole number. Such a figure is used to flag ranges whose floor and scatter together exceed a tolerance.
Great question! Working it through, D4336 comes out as 33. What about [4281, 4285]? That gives 27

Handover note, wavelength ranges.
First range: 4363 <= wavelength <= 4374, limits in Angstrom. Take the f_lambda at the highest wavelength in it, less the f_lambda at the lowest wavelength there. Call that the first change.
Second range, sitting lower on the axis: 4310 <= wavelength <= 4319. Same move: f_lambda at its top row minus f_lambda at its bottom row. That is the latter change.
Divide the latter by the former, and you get 33.4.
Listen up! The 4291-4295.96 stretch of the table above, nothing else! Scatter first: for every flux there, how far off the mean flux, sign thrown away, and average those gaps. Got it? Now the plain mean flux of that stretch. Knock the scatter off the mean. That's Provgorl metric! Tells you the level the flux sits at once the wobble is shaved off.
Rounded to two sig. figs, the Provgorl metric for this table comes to 23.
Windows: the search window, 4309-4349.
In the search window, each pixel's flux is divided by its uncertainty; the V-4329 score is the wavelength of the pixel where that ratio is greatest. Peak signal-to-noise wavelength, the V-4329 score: 4316.29 Angstrom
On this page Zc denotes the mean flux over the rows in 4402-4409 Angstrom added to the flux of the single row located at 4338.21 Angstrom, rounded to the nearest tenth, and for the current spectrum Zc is 43.3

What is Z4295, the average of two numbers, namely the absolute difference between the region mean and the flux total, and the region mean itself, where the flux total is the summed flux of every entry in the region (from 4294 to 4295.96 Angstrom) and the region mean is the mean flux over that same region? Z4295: 24.1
